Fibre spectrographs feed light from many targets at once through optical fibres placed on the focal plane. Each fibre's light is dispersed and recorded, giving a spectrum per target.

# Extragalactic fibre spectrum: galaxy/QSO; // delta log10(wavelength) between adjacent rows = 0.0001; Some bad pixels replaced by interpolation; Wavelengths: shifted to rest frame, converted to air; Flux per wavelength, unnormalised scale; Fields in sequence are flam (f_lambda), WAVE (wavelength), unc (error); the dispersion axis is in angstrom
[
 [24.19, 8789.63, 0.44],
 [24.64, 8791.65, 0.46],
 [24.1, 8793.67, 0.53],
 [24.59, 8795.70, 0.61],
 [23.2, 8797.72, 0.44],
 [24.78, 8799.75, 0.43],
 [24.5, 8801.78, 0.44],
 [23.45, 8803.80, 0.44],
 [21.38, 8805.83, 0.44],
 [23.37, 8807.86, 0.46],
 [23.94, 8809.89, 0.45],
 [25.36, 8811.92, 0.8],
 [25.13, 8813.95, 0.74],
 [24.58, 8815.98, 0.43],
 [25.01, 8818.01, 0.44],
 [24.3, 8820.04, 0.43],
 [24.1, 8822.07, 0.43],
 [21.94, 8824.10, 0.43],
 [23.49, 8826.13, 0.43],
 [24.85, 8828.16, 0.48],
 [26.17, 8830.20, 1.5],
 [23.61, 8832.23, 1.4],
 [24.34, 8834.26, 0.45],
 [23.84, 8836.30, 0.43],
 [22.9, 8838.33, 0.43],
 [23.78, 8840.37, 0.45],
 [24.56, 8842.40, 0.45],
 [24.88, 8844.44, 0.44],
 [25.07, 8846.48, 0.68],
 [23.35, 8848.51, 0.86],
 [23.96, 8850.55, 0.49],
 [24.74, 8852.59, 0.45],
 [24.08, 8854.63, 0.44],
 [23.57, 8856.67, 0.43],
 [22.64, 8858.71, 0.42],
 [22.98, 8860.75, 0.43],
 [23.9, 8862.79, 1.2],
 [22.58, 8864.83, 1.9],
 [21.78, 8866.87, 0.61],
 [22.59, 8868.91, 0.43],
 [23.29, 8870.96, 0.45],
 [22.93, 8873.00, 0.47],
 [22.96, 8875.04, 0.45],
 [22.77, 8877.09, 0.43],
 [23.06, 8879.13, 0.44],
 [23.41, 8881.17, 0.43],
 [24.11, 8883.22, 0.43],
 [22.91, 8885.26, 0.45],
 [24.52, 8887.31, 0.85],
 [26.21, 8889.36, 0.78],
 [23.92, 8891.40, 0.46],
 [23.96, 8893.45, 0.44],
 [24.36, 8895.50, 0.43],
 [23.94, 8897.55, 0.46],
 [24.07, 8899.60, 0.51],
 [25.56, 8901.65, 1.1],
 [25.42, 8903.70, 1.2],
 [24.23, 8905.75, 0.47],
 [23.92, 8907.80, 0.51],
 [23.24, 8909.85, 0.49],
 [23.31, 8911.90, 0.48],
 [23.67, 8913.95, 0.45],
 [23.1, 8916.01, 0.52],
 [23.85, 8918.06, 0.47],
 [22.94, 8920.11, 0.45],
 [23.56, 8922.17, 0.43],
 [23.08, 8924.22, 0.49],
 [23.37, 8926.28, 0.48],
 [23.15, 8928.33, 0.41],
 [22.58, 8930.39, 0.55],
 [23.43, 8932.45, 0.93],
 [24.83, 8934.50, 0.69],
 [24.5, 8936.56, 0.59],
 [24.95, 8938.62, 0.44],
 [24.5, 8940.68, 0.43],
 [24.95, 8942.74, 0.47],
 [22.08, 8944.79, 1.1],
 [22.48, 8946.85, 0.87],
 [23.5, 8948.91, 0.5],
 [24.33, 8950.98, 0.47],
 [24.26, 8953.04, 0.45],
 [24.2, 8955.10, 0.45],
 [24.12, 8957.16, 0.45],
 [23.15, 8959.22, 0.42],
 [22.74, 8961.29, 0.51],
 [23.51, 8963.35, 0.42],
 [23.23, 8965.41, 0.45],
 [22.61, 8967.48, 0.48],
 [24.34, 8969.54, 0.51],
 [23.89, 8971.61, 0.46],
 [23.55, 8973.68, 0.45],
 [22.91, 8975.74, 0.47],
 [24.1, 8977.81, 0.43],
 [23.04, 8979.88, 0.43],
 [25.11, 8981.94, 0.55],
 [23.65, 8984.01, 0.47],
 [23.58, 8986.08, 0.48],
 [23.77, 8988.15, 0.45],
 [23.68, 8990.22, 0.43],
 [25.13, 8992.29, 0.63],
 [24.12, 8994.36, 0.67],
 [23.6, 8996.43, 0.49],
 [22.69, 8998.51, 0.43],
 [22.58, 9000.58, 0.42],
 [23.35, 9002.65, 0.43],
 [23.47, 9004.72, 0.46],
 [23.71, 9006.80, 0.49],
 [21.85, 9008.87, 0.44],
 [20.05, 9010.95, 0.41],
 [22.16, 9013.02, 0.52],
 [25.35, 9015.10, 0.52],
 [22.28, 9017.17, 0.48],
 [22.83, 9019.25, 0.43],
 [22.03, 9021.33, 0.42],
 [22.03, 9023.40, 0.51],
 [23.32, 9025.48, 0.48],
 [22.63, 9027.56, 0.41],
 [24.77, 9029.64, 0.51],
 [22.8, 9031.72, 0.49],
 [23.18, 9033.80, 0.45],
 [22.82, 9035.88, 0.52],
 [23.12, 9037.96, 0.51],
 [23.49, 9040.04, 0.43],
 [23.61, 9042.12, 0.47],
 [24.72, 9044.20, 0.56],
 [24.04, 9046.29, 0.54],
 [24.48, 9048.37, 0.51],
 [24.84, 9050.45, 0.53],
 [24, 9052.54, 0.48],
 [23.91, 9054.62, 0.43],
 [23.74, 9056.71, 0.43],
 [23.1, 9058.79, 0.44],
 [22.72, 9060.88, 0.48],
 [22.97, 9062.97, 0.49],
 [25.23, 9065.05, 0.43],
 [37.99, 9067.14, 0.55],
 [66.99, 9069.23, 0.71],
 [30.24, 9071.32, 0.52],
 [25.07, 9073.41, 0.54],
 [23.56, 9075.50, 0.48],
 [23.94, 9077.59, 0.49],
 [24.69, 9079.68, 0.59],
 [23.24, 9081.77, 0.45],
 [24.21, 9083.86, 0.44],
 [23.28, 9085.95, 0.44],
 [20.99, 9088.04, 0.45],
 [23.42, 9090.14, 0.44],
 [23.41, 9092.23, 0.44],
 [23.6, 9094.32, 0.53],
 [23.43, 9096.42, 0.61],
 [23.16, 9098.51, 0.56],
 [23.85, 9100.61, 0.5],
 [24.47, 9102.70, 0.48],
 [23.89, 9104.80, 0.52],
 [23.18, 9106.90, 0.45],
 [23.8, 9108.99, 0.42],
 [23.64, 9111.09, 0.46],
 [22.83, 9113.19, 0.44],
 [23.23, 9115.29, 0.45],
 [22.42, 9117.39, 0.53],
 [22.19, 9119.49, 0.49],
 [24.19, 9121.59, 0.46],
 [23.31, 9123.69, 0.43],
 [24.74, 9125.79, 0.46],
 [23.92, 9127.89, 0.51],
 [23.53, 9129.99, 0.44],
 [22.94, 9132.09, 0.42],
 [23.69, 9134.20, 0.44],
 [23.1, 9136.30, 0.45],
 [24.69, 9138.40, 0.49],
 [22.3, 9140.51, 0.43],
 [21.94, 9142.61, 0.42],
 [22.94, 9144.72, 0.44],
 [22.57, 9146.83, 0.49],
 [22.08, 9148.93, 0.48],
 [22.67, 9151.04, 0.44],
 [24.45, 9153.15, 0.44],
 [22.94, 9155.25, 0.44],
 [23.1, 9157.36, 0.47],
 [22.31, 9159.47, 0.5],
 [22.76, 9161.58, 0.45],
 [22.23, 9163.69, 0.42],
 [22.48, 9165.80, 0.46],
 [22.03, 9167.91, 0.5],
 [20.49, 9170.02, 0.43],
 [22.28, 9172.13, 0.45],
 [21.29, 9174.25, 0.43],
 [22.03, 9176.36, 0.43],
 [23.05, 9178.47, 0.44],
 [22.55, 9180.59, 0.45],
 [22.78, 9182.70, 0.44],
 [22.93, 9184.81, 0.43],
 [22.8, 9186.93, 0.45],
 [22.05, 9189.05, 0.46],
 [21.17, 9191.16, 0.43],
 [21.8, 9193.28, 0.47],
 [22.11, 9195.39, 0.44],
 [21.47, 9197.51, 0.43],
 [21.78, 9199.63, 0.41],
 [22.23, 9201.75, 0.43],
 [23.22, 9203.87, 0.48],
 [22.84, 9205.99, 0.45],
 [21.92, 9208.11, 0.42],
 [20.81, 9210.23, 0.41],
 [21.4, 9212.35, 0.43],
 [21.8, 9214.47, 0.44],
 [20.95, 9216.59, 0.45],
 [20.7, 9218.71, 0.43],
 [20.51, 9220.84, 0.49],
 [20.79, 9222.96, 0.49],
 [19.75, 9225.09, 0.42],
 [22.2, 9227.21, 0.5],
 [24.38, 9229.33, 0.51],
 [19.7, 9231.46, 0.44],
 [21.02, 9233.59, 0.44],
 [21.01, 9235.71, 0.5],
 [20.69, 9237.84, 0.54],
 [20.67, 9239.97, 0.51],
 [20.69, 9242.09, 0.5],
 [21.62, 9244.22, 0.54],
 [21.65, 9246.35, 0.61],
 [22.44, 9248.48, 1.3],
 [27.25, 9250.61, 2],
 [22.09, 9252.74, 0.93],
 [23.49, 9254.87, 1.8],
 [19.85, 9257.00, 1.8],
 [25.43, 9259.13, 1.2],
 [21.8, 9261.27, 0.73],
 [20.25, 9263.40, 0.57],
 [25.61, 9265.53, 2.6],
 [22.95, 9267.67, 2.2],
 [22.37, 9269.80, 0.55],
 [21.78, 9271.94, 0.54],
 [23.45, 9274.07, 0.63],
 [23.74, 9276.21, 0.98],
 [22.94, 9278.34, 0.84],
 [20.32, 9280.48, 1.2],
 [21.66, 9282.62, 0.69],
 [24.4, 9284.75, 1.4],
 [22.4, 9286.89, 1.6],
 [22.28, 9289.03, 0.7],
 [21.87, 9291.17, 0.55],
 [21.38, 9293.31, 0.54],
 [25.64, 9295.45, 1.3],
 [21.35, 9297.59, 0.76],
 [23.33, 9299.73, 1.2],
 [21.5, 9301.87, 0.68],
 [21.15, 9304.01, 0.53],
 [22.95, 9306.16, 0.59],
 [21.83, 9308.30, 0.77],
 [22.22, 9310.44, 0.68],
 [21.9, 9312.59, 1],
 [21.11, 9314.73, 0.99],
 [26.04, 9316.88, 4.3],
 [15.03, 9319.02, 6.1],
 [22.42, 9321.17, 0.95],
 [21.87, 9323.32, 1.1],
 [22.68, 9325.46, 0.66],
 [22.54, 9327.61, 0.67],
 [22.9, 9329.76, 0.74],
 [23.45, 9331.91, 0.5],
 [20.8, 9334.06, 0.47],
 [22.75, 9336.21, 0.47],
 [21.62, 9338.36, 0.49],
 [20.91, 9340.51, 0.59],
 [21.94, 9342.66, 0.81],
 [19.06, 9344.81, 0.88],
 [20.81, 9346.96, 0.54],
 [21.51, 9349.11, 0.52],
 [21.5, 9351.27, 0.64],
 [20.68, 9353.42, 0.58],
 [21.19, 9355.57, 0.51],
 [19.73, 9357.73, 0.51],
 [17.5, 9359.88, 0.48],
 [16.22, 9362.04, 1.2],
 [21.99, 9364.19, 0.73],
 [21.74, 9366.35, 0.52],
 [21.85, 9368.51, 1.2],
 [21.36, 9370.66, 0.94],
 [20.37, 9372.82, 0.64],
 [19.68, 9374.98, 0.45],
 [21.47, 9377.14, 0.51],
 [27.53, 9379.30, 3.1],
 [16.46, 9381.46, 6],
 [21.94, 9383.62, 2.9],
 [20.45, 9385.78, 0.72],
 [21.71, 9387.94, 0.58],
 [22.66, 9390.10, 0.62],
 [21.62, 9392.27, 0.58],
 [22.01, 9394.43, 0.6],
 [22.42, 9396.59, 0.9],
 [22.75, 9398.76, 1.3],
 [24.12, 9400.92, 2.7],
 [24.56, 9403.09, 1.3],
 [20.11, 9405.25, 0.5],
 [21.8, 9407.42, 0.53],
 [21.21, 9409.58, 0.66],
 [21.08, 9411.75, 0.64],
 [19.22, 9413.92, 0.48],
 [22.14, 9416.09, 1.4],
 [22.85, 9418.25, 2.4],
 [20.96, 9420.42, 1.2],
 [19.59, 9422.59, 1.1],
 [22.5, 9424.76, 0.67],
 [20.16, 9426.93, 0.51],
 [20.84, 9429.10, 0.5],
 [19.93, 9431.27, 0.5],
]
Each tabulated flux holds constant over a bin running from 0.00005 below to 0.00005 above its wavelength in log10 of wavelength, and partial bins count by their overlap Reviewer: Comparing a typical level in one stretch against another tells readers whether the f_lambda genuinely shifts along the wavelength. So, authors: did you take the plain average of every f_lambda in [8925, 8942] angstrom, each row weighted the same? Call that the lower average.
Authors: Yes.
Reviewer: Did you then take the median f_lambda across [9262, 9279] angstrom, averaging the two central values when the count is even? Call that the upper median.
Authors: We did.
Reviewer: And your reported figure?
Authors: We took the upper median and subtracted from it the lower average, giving -1.0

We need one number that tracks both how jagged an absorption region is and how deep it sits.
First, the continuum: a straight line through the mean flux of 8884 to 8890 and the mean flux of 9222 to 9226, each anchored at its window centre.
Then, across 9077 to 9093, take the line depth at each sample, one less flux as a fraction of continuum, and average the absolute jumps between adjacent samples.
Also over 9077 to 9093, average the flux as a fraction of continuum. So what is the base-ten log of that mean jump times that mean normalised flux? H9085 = -1.2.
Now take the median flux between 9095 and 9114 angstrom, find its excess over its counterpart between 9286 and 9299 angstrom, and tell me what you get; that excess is 1.6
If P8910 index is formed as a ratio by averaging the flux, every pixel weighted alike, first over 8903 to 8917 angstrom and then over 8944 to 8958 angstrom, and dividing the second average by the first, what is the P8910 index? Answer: 0.99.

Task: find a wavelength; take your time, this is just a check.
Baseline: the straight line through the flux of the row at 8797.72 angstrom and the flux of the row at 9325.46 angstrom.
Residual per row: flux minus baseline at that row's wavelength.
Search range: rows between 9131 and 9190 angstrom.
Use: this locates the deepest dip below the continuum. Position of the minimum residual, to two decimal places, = 9170.02 angstrom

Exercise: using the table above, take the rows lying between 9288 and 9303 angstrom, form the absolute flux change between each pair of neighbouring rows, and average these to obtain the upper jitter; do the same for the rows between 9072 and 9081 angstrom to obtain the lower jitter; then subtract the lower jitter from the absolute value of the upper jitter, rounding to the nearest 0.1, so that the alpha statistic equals 1.3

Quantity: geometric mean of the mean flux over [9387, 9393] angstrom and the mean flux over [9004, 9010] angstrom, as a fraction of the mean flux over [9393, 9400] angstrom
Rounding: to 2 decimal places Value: 1.00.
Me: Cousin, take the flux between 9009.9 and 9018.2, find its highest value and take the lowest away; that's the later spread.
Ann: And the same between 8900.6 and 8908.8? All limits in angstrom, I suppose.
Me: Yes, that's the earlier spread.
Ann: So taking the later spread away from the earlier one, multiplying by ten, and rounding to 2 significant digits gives -37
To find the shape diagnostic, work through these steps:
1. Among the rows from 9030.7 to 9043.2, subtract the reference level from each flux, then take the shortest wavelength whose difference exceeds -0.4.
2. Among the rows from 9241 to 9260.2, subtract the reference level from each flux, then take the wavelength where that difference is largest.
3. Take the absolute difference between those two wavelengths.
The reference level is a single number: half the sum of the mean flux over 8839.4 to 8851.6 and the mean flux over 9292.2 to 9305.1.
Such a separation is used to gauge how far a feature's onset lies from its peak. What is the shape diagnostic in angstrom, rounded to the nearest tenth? 216.8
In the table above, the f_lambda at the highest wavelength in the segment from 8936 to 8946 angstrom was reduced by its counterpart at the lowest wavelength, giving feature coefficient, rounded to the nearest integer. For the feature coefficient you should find -2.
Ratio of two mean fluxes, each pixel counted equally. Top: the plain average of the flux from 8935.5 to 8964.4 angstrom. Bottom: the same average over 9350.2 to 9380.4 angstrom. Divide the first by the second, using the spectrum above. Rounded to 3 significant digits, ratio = 1.14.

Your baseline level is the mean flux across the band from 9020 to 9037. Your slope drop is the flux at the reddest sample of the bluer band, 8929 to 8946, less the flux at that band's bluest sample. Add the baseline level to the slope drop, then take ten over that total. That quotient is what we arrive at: 0.445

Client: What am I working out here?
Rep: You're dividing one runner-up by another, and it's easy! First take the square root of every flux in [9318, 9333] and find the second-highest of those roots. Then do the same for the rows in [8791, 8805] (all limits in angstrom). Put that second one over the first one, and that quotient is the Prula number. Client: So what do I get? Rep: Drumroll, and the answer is 1.04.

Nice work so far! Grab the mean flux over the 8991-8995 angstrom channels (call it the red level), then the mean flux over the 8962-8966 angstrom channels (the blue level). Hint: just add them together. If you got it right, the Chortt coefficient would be 48.0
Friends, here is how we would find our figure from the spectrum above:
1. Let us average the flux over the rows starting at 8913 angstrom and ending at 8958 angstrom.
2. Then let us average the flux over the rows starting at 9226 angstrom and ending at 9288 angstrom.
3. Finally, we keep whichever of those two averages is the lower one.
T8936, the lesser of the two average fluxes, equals 22.3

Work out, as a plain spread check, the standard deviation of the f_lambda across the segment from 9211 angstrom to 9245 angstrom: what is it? 1.1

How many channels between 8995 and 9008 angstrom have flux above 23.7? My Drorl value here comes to 1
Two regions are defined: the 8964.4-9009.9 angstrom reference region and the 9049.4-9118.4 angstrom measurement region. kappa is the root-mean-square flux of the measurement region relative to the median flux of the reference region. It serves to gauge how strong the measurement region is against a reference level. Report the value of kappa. 1.13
